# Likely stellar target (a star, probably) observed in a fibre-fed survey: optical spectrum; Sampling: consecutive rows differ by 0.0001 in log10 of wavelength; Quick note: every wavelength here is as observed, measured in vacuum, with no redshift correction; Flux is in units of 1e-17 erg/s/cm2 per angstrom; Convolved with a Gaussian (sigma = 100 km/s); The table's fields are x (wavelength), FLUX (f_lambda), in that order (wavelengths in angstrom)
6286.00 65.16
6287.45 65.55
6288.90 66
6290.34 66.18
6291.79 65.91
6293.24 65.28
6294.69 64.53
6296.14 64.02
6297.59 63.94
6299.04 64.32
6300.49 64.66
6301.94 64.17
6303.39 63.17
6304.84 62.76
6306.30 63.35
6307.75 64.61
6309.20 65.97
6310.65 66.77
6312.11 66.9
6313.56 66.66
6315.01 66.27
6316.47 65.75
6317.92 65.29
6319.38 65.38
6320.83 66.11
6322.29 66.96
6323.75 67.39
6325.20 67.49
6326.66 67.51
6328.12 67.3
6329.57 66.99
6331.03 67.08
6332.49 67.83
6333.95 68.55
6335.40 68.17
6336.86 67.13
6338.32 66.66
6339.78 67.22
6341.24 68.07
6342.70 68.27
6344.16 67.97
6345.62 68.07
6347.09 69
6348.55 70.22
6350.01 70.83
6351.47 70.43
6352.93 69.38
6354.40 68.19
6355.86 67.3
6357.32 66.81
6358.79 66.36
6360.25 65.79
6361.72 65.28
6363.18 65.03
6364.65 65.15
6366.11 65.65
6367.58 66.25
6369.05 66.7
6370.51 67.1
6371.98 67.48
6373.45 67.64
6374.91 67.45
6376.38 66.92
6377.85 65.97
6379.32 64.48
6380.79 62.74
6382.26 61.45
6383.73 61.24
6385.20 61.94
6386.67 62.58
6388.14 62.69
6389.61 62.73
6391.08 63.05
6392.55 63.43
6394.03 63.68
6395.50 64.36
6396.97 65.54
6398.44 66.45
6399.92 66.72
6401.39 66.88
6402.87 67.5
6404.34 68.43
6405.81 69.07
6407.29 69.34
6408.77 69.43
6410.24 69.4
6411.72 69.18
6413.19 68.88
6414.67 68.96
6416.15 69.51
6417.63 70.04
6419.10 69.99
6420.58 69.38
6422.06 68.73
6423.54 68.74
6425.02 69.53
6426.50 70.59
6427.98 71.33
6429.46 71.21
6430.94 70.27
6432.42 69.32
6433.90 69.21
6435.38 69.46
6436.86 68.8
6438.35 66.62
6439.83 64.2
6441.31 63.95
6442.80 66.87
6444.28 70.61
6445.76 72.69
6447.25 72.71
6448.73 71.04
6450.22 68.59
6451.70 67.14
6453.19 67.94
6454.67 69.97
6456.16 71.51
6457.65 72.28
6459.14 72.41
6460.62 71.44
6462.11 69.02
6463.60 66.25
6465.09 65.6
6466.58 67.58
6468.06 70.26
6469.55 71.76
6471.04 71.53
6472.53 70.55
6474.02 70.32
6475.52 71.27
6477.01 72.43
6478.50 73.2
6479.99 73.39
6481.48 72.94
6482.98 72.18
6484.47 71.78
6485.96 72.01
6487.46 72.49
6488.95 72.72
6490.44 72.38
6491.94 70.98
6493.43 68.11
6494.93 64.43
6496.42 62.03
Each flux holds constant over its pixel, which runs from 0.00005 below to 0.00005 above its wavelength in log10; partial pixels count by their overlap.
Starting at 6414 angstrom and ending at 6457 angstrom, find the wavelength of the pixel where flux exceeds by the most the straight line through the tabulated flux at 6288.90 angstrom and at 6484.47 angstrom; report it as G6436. 6445.76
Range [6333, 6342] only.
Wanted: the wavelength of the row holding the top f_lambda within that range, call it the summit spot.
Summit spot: 6333.95 angstrom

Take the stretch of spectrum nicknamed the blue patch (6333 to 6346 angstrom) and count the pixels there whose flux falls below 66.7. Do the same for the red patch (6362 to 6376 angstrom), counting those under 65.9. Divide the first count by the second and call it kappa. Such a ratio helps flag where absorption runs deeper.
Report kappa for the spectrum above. 0.3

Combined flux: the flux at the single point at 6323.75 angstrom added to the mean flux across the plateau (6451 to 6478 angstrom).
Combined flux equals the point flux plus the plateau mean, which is 137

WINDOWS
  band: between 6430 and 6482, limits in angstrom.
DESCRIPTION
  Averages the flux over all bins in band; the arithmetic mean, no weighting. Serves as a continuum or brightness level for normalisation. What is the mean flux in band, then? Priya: 69.8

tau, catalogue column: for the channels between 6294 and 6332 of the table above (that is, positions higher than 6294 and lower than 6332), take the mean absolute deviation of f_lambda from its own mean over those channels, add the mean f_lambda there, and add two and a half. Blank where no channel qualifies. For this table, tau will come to 69.4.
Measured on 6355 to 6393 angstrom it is 69.3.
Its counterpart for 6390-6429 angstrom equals 72.4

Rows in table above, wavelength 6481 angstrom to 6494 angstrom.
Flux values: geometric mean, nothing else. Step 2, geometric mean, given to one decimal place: 71.7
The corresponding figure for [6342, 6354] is 69.3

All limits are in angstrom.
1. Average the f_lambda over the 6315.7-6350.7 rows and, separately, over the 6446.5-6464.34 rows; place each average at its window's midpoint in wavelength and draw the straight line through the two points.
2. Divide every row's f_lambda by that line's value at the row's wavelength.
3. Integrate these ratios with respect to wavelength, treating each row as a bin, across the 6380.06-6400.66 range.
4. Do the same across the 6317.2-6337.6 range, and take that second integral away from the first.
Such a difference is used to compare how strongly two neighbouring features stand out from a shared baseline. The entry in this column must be -1.26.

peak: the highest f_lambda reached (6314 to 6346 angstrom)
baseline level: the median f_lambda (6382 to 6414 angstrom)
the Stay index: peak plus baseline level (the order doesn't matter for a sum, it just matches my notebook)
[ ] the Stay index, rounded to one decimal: 134.5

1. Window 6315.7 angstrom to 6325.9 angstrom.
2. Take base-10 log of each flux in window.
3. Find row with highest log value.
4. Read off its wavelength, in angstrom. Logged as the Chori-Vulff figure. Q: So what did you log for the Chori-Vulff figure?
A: 6325.20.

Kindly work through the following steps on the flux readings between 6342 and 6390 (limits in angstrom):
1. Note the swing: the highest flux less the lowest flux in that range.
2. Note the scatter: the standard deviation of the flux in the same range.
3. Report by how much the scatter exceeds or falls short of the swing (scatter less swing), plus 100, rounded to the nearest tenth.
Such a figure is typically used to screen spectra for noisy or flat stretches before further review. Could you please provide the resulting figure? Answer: 93.0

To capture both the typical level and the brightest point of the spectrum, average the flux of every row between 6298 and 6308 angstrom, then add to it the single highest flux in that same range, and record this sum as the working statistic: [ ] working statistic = 128.5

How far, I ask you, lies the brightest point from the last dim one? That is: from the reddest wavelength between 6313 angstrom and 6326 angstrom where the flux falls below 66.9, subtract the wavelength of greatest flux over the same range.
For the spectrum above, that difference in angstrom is -4.4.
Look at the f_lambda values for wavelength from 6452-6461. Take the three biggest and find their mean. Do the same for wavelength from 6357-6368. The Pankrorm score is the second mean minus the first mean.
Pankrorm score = -5.6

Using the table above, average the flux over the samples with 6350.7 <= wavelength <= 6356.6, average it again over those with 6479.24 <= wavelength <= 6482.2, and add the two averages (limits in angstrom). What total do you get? 142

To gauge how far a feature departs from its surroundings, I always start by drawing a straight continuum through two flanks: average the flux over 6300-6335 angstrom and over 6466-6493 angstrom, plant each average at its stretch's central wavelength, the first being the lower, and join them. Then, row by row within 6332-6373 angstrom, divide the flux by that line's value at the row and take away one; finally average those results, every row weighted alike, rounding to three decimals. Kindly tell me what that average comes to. 0.004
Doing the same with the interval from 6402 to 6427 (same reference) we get -0.003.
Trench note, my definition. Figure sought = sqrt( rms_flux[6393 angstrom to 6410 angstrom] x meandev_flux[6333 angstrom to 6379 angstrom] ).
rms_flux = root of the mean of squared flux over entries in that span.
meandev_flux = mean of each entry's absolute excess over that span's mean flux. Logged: 9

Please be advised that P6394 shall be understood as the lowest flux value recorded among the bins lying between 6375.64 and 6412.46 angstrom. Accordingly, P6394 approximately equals 61.24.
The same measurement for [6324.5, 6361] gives 65.79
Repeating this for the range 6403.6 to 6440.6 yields 64.2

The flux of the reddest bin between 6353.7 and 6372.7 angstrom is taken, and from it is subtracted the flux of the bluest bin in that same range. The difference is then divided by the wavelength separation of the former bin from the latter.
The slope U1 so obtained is -0.04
